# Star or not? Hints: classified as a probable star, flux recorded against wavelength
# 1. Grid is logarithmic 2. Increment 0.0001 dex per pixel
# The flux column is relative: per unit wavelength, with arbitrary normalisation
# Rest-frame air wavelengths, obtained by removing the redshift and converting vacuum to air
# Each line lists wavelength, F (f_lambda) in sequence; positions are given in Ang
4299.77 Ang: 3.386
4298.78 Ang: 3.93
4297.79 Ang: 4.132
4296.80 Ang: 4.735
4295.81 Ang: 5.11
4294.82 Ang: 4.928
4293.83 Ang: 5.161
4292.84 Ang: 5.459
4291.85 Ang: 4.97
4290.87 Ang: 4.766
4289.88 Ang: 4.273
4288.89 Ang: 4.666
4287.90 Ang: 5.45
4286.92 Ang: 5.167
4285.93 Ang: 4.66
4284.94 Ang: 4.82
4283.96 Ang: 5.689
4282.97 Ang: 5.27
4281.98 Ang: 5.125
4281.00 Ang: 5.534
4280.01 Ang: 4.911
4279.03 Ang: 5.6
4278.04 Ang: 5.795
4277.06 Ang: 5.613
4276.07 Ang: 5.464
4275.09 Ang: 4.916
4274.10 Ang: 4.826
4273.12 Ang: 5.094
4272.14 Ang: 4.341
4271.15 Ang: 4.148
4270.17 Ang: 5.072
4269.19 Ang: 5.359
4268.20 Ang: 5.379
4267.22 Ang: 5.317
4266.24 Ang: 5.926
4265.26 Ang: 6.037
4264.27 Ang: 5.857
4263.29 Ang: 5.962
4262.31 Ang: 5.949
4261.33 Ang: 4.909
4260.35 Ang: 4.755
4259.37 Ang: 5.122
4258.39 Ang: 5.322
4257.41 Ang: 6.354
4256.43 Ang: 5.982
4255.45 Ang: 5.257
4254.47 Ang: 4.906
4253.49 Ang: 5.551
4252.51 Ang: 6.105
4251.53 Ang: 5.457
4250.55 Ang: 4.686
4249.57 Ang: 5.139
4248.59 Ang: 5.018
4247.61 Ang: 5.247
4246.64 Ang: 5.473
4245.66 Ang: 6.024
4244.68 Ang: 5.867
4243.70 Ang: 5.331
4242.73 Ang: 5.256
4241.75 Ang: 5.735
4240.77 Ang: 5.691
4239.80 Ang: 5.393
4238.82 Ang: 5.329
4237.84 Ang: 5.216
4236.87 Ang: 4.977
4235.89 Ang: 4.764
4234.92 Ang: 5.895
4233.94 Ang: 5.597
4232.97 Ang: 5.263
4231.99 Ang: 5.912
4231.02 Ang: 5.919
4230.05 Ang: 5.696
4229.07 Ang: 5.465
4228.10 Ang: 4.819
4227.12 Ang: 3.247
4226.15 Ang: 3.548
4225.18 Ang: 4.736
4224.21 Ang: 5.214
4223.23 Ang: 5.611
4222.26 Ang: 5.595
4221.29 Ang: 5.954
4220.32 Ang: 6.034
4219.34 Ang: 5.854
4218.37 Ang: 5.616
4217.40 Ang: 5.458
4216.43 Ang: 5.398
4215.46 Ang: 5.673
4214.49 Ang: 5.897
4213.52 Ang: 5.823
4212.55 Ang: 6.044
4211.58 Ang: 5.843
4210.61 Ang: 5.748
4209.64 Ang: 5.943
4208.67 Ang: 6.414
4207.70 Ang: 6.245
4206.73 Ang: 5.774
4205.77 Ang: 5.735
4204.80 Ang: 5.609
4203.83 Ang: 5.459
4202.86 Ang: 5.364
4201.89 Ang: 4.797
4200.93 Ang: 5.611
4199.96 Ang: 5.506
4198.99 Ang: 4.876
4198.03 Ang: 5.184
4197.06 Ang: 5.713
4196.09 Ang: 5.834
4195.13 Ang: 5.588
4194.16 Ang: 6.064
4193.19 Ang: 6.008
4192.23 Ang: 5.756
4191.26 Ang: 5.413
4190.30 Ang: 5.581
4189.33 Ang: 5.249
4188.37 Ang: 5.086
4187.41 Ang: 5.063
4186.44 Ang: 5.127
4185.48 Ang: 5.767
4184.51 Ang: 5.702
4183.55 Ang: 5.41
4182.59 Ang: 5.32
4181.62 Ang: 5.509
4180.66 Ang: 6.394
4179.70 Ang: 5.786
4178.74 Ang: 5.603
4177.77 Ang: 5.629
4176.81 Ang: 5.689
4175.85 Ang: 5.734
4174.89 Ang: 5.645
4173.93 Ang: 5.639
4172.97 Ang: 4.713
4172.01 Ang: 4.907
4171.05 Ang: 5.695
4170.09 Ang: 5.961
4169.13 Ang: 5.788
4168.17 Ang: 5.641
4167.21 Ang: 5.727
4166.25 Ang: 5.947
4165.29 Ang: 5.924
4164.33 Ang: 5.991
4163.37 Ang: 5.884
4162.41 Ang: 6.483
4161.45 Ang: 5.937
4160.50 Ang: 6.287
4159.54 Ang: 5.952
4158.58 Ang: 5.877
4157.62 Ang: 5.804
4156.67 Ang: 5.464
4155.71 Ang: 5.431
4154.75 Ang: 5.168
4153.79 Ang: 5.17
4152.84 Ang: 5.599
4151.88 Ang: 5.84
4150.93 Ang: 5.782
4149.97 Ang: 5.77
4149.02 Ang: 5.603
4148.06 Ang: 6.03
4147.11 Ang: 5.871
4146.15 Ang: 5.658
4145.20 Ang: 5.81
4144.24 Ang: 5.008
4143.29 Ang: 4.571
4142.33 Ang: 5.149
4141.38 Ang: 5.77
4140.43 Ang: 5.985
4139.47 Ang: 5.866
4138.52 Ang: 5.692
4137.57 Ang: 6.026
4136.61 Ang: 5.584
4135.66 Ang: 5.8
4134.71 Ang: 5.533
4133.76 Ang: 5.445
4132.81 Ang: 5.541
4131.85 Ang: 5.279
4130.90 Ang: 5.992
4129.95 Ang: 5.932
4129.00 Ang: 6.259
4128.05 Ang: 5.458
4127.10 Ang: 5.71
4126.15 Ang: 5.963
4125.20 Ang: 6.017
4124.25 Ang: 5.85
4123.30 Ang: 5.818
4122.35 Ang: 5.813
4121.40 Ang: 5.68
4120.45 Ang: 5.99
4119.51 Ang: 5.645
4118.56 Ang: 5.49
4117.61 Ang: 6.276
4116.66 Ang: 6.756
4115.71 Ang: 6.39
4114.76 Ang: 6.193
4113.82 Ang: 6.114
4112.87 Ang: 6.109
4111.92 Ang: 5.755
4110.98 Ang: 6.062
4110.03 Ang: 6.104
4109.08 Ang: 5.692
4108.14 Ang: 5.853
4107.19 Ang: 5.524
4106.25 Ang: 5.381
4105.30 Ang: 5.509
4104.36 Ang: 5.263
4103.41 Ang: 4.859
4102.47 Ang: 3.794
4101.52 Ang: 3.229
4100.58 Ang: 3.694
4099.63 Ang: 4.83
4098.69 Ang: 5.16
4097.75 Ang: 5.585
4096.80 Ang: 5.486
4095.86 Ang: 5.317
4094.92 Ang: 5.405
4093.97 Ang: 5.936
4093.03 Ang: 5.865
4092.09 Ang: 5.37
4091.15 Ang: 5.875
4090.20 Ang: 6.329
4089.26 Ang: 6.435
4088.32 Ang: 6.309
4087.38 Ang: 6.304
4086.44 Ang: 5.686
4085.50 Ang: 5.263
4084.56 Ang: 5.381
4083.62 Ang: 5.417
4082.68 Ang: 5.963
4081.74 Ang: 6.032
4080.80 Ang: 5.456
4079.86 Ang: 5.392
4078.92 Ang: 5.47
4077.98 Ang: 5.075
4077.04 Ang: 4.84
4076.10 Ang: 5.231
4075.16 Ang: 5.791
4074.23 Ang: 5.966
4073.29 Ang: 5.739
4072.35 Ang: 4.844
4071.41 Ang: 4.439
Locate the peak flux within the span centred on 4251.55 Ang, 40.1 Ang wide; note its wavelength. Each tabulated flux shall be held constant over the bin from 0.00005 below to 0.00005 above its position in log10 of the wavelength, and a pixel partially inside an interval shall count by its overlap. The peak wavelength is 4257.41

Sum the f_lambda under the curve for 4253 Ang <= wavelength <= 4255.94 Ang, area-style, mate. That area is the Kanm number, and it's 15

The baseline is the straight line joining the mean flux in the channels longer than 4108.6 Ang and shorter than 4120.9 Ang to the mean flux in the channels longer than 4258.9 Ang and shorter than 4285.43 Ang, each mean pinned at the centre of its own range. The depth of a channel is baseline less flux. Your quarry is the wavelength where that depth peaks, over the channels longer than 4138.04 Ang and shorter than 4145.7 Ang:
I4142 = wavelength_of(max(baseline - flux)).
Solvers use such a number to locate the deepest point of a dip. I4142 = 4143.29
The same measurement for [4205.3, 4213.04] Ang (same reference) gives 4205.77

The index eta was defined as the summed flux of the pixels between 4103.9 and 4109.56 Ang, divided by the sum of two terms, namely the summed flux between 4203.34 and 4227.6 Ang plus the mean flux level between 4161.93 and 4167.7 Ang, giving 0.23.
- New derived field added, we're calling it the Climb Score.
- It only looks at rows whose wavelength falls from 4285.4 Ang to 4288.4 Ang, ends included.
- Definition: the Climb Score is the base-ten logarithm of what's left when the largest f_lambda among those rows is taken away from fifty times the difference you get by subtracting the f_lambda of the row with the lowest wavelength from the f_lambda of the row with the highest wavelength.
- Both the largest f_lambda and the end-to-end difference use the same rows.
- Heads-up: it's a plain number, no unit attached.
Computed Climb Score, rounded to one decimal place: 1.5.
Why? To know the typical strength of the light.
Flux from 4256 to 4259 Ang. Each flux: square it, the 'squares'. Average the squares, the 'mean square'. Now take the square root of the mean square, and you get 5.90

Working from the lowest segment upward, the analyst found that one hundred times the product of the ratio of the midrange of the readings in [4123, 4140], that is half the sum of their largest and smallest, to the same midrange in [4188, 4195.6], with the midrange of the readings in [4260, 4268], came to 558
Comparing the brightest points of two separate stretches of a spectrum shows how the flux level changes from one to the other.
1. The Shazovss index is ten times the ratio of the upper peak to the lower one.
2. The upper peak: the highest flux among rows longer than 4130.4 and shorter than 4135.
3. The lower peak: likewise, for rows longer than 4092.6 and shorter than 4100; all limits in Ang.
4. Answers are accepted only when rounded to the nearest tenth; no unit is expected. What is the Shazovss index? 10.1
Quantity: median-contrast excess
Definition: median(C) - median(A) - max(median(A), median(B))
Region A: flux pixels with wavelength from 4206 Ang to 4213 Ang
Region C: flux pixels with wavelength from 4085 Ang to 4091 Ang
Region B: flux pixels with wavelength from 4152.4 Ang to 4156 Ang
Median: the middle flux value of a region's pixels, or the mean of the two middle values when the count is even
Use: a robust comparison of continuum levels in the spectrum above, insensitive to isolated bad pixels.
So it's -5.58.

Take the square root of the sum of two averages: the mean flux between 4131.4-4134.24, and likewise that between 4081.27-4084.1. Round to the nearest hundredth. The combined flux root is 3.35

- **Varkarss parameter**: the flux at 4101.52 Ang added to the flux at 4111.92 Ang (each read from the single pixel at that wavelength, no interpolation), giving 9.0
